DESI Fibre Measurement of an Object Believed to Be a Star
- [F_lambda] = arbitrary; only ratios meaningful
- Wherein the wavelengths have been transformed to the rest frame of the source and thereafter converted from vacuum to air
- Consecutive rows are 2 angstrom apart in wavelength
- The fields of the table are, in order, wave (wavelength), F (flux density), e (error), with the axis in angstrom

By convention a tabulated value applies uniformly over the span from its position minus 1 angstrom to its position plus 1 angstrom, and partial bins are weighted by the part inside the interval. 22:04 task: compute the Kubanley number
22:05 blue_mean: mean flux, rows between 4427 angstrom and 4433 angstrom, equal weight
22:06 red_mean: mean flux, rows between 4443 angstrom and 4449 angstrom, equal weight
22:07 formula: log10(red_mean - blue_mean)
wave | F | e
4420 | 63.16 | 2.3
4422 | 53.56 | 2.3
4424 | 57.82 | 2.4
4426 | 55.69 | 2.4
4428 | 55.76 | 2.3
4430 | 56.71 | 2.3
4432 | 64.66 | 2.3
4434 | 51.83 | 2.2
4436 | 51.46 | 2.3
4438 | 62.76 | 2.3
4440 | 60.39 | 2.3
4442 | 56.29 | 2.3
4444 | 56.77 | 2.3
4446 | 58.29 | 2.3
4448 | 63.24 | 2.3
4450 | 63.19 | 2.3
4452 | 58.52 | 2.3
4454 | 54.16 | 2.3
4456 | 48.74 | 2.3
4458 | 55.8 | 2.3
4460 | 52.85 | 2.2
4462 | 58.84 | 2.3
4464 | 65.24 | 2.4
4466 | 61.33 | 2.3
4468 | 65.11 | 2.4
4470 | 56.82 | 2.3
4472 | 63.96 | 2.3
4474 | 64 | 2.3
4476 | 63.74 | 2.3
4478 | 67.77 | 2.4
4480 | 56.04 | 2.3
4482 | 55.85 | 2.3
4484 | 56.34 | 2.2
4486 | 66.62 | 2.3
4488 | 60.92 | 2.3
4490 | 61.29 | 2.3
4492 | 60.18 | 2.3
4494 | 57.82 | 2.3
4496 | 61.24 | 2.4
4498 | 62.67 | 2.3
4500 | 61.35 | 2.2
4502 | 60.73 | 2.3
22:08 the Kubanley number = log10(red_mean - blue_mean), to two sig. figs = -0.41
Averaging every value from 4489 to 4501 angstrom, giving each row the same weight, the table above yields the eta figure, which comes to 61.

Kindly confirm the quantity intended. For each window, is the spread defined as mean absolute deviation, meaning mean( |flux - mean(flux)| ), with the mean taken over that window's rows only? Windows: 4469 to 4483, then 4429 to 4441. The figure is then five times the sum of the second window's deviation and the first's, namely 44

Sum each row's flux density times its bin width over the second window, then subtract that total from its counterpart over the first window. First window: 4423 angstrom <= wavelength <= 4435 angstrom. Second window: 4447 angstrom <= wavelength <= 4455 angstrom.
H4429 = 207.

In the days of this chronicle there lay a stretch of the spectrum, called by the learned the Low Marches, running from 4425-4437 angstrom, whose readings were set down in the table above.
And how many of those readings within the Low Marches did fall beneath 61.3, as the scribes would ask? 5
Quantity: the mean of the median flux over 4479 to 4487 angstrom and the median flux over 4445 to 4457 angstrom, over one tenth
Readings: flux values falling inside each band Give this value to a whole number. 573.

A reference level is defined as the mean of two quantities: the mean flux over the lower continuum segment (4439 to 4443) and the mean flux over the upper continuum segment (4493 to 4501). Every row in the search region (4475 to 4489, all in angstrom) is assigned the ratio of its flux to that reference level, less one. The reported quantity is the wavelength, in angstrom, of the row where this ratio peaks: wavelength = 4478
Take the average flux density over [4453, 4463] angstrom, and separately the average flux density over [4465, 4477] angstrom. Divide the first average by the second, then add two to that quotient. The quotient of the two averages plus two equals 2.87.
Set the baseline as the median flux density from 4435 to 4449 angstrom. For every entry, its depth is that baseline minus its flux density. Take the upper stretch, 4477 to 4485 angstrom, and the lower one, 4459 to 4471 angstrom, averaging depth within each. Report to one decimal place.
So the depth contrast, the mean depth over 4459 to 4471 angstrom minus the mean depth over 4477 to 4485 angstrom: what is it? -1.0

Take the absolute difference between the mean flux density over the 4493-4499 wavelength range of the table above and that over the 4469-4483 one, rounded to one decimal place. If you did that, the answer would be 0.6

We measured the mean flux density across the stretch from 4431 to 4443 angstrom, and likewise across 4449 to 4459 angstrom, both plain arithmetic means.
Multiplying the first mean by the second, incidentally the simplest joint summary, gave 3247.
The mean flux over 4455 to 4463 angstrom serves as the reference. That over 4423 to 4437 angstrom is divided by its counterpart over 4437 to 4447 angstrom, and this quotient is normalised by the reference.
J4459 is 0.0177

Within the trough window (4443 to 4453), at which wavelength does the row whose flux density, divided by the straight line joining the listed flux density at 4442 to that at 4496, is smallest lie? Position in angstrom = 4444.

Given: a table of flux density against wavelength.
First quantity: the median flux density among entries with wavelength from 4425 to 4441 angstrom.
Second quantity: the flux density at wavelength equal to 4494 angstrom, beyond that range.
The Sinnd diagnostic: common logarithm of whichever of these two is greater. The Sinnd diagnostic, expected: 1.762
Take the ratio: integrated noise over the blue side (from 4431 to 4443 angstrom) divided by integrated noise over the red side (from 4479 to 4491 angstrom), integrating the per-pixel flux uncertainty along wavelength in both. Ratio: 1.00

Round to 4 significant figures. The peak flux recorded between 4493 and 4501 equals 62.67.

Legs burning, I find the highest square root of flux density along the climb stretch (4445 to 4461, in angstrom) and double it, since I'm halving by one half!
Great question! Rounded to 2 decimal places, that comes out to 15.90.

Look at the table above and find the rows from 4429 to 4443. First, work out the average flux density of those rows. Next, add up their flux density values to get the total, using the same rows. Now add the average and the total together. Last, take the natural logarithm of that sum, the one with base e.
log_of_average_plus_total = 6.14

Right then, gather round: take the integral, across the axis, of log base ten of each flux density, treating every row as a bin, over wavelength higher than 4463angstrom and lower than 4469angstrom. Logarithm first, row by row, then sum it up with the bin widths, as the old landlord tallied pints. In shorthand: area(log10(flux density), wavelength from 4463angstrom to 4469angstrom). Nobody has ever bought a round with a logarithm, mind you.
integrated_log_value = 10.8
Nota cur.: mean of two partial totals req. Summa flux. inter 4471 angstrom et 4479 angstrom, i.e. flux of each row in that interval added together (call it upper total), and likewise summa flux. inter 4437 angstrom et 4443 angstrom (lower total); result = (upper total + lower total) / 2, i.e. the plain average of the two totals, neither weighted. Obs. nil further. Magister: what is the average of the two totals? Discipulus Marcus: 219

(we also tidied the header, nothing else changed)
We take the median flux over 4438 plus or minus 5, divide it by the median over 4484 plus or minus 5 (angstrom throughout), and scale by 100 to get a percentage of 100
